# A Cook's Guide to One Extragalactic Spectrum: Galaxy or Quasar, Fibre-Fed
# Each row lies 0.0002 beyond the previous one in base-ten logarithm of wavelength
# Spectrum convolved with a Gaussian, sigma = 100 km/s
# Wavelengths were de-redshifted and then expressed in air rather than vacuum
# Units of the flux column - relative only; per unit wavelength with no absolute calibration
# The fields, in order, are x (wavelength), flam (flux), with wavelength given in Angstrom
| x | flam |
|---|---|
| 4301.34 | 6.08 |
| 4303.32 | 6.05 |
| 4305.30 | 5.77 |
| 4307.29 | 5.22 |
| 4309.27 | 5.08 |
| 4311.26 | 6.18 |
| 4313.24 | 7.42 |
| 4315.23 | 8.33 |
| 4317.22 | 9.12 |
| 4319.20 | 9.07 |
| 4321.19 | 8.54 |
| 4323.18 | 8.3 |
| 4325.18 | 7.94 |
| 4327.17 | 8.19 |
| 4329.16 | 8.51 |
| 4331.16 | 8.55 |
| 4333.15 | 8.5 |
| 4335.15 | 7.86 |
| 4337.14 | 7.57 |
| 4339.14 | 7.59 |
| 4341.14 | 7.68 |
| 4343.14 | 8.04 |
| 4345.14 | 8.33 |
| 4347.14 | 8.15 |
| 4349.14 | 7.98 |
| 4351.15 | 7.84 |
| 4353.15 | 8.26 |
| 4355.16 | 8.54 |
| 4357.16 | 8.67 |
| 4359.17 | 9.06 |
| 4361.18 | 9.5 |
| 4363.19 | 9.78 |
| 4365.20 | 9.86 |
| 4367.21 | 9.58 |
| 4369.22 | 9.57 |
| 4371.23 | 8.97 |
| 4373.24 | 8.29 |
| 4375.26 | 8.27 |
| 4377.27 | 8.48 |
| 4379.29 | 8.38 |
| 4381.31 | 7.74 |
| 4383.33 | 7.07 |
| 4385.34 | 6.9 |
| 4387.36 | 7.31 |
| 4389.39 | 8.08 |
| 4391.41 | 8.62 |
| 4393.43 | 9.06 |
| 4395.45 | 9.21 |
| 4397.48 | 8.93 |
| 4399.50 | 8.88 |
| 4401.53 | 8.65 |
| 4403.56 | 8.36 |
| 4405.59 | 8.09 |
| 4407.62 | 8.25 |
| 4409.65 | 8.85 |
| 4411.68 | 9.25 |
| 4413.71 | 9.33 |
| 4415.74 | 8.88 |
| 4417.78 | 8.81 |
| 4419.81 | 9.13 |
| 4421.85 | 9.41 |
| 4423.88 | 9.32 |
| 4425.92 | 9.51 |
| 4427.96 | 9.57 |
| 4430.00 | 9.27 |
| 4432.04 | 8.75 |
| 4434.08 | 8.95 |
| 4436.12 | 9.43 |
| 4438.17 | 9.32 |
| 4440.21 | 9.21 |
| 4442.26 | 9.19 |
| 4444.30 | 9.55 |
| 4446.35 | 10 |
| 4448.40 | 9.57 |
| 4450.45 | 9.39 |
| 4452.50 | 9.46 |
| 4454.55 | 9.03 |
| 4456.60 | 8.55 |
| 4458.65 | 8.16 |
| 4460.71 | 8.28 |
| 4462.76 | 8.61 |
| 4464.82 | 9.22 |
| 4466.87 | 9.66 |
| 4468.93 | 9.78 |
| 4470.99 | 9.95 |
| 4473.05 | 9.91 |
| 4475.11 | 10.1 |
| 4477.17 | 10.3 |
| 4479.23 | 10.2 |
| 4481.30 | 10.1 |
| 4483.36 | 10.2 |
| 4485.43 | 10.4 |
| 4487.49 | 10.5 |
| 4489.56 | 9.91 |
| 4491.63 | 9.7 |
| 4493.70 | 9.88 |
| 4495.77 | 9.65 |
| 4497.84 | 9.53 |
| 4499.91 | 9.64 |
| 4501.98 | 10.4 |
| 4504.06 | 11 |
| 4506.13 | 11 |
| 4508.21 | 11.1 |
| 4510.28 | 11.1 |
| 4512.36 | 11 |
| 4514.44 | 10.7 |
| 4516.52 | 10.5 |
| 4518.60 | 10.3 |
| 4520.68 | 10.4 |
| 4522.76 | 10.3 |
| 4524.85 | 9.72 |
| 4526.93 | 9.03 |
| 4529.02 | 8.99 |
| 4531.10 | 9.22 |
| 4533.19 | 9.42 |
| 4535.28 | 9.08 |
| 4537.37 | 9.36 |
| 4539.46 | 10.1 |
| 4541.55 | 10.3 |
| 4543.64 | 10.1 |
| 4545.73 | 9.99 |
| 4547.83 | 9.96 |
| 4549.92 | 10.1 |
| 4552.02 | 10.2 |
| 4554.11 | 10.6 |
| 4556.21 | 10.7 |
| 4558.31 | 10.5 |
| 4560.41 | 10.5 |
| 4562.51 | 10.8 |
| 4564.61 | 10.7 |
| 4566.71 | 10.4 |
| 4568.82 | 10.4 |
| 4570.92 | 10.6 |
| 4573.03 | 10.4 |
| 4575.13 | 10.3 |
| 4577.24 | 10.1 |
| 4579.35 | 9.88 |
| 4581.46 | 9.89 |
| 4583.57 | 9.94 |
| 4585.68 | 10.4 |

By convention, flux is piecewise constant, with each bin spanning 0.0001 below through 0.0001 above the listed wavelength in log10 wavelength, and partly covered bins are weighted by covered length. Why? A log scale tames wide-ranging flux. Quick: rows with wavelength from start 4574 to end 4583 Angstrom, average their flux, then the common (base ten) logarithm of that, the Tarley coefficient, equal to 1.00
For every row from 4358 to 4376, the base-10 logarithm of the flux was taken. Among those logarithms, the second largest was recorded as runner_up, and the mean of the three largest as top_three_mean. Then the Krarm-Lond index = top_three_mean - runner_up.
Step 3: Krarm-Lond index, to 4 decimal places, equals -0.0018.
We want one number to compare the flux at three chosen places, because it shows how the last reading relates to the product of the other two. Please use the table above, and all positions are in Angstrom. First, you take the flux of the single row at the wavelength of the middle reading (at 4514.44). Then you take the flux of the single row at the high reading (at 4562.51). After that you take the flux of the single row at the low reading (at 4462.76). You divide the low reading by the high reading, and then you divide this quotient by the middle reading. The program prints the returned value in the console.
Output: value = 0.075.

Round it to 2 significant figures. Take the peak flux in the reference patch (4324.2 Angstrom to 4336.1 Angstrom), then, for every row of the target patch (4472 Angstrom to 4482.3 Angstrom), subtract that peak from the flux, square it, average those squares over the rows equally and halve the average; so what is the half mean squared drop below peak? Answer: 1.2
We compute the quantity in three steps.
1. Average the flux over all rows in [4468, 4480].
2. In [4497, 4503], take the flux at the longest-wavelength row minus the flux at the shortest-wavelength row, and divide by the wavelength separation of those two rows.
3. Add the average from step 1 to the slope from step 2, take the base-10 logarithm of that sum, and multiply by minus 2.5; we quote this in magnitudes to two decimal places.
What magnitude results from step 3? -2.53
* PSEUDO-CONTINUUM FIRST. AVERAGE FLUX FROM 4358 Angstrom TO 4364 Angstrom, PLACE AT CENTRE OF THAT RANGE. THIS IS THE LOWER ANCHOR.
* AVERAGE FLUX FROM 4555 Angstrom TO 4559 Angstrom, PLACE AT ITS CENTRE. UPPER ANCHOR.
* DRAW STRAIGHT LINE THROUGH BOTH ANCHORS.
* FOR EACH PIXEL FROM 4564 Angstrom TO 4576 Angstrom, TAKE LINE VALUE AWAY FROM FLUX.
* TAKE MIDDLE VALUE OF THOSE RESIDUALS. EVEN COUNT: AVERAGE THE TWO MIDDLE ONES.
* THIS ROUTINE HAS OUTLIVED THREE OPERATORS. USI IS -0.3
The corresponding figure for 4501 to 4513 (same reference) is 0.7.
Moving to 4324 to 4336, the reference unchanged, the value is -0.9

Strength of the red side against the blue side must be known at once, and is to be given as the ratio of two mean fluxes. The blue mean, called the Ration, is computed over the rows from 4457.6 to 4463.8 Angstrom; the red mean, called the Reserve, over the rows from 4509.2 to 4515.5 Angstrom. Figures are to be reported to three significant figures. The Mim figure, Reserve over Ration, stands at 1.31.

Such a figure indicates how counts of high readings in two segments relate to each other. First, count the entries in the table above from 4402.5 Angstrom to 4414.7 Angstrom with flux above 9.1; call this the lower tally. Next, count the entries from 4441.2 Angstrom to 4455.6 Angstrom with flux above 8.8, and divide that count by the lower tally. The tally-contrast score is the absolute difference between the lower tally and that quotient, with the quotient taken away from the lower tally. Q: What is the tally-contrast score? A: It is 1.5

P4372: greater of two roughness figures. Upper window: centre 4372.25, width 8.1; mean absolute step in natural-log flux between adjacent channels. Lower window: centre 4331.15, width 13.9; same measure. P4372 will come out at 0.049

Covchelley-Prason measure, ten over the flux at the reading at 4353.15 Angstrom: 1.21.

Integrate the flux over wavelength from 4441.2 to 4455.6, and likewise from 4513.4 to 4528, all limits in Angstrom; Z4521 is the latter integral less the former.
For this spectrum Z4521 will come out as 12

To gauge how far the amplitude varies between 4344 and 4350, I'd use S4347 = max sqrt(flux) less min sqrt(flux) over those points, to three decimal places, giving 0.061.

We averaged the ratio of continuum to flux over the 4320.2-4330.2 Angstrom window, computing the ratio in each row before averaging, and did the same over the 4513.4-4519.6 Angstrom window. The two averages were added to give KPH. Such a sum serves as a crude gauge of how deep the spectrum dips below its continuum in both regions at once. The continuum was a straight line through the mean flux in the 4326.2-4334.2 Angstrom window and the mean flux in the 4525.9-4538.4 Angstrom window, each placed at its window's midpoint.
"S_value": 1.88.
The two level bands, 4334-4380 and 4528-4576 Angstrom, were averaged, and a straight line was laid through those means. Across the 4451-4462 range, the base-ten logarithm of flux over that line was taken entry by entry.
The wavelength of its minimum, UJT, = 4458.65 Angstrom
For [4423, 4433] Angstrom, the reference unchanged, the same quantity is 4432.04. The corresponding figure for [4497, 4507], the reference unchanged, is 4497.84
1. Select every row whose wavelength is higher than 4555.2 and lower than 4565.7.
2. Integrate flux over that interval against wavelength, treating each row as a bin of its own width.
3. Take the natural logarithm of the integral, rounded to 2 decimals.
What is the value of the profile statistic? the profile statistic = 4.72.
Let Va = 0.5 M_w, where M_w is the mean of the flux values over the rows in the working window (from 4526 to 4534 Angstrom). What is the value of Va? 4.6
